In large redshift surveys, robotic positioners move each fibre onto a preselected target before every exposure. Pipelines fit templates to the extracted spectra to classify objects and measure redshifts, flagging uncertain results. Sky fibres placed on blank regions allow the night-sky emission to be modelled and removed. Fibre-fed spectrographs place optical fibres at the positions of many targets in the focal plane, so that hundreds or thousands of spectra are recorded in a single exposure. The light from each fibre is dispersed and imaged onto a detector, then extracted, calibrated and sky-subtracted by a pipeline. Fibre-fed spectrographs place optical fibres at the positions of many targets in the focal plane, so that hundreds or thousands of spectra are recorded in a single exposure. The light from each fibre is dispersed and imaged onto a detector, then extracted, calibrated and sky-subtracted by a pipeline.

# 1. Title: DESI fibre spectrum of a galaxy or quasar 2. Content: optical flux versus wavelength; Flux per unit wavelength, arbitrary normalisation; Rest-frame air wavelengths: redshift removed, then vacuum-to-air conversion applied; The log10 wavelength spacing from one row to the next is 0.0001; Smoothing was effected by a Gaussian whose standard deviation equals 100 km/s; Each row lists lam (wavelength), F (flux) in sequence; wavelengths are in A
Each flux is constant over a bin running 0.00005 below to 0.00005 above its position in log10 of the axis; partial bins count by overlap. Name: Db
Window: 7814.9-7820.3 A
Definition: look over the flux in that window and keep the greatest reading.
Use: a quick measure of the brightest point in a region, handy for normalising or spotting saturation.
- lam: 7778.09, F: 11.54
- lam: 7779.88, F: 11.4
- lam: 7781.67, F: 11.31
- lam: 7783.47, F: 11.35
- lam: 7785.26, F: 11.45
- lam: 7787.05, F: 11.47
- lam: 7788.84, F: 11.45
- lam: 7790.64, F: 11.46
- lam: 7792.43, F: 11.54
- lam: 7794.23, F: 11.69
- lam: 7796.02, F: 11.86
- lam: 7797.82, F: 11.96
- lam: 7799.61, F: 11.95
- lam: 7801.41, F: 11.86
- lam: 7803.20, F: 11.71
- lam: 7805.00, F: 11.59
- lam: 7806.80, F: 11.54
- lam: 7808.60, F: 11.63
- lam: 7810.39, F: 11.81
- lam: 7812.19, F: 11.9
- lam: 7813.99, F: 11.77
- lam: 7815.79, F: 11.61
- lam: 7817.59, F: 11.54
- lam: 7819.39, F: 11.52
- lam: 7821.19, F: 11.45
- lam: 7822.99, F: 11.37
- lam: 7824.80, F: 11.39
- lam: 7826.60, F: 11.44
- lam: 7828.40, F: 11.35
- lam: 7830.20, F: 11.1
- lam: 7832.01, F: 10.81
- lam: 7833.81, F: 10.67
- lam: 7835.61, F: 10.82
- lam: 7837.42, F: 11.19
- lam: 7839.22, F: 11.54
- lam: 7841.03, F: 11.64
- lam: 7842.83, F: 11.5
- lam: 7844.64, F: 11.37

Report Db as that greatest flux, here 11.61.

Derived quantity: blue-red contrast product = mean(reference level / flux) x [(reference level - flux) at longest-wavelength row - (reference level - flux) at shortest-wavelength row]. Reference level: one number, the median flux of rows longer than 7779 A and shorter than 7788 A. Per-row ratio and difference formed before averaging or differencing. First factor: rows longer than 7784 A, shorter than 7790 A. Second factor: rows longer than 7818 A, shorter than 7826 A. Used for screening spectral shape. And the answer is 0.13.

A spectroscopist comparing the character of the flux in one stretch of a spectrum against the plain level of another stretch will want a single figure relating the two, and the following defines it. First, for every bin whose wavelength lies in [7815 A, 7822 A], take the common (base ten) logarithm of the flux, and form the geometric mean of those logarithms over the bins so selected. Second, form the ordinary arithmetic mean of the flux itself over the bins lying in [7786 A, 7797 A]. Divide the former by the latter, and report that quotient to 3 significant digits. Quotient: 0.0917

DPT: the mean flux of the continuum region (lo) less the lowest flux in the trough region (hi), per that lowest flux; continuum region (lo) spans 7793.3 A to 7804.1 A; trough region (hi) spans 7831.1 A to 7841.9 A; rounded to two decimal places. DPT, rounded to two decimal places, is 0.11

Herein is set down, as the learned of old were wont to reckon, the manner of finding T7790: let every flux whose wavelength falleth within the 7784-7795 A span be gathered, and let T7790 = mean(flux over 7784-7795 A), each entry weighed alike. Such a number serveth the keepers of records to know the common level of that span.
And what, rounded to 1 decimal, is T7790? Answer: 11.5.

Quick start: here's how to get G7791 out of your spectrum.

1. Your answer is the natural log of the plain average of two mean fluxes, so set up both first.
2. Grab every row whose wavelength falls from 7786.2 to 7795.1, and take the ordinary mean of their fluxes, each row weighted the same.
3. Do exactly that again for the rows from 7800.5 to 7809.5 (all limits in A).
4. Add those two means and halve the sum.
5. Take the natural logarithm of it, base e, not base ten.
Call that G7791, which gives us 2.45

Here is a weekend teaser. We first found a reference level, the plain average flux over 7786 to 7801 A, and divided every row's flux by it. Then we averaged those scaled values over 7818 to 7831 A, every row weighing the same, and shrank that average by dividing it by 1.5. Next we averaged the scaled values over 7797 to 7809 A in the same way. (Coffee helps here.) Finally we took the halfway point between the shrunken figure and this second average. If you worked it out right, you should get 0.828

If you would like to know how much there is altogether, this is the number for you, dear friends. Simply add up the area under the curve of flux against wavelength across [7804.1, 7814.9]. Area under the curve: 126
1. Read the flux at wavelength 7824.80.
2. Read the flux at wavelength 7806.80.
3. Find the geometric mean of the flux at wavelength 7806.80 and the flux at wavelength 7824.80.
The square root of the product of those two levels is 11.5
